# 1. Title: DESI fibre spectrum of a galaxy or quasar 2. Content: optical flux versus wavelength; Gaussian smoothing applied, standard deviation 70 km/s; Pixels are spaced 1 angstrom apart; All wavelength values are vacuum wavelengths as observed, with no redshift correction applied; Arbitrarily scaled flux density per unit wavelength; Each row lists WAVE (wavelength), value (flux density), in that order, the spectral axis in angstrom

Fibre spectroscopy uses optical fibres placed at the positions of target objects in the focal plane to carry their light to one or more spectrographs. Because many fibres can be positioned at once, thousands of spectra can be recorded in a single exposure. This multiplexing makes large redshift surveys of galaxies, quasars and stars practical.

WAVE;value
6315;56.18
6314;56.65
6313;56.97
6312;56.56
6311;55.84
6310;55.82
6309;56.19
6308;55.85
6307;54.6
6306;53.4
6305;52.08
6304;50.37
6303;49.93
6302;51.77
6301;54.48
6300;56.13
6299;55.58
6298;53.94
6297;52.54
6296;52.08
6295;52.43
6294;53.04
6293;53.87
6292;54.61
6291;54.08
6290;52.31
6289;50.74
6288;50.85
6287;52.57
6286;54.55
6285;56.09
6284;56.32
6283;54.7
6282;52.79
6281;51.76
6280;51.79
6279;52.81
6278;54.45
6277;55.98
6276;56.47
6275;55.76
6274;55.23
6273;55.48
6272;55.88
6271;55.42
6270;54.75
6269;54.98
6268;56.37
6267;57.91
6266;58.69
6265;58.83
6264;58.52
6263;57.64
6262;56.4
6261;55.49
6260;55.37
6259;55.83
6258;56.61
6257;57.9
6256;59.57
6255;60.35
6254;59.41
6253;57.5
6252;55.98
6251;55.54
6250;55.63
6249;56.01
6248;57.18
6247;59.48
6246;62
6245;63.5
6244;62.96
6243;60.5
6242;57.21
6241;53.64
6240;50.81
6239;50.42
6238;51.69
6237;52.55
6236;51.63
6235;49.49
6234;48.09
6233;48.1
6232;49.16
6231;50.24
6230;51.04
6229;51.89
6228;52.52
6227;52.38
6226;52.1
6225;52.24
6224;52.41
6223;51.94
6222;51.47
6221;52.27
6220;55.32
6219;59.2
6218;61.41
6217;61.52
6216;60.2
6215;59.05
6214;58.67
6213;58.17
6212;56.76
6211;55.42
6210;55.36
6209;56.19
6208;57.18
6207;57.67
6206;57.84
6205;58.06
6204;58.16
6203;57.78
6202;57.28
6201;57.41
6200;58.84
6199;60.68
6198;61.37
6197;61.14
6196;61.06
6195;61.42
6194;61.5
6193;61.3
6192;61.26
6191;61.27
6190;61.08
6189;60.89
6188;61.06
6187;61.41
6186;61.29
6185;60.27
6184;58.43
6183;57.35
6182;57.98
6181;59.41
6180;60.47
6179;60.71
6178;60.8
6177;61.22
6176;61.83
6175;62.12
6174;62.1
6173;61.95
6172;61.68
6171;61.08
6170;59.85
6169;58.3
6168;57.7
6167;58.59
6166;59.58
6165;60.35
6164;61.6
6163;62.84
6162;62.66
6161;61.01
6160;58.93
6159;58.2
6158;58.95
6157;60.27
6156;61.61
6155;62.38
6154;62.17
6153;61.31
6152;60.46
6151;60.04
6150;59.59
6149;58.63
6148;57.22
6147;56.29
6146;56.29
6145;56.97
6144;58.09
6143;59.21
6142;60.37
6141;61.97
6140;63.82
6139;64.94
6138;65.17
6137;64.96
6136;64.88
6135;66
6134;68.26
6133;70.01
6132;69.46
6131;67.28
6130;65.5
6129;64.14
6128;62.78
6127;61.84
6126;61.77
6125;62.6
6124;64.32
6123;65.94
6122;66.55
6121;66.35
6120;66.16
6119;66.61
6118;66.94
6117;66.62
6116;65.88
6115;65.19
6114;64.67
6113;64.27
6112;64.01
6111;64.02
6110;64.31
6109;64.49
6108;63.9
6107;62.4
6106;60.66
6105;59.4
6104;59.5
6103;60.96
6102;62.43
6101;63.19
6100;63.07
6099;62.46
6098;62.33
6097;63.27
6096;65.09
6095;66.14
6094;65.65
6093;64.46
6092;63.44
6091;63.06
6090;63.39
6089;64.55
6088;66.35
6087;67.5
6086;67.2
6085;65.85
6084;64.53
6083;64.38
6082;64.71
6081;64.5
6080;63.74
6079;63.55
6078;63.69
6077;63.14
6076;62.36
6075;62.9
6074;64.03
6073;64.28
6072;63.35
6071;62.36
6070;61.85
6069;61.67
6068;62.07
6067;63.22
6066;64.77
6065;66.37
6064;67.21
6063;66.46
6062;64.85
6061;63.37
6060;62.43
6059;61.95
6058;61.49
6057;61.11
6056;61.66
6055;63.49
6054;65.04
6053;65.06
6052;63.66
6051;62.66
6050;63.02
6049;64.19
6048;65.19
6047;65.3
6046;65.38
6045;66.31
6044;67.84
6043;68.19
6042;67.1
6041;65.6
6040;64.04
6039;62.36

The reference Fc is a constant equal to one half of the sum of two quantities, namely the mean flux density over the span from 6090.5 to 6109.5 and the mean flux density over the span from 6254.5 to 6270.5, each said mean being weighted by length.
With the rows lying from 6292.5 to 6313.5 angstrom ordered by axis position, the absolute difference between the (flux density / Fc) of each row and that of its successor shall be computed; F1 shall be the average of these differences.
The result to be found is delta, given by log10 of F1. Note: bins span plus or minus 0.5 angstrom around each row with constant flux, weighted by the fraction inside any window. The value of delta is -1.78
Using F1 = 0.0165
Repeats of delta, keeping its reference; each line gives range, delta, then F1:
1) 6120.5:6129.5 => -1.82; 0.0153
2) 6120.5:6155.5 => -1.78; 0.0165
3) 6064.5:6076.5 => -1.85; 0.0140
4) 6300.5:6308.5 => -1.60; 0.0249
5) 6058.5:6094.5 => -1.87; 0.0135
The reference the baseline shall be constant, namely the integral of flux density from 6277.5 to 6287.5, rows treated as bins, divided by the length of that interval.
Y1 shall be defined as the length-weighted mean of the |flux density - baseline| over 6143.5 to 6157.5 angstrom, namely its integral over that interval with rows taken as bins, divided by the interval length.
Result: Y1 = 6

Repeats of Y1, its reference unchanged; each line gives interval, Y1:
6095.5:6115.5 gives 9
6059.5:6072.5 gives 10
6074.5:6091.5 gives 11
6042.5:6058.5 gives 11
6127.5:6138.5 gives 12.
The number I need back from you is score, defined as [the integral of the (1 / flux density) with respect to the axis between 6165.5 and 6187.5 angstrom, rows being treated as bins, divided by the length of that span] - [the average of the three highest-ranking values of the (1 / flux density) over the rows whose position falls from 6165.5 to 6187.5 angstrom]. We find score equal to -0.0007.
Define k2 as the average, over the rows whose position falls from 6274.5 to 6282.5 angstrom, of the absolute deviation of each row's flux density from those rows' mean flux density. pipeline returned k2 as 1.7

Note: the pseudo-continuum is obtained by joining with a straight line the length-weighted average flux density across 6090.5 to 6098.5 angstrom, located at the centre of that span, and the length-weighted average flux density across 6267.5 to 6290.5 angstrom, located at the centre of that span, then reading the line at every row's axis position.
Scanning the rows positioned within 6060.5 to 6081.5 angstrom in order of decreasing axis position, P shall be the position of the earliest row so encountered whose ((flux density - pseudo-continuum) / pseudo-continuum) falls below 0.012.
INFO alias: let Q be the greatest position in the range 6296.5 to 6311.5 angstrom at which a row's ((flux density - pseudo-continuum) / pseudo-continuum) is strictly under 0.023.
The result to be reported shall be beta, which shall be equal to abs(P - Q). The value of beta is 225 angstrom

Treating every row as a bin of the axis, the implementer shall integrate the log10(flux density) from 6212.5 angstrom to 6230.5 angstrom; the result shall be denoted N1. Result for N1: 31.3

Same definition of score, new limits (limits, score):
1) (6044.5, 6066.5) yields -0.0007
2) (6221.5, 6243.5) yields -0.0013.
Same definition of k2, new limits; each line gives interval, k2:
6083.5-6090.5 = 1.3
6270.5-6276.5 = 0.3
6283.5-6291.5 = 1.8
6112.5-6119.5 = 0.9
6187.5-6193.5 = 0.1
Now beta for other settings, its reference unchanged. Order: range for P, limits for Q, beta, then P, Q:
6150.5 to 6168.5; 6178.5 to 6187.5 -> 17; 6168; 6185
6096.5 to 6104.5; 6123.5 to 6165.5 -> 61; 6104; 6165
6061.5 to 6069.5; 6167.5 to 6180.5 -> 111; 6069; 6180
